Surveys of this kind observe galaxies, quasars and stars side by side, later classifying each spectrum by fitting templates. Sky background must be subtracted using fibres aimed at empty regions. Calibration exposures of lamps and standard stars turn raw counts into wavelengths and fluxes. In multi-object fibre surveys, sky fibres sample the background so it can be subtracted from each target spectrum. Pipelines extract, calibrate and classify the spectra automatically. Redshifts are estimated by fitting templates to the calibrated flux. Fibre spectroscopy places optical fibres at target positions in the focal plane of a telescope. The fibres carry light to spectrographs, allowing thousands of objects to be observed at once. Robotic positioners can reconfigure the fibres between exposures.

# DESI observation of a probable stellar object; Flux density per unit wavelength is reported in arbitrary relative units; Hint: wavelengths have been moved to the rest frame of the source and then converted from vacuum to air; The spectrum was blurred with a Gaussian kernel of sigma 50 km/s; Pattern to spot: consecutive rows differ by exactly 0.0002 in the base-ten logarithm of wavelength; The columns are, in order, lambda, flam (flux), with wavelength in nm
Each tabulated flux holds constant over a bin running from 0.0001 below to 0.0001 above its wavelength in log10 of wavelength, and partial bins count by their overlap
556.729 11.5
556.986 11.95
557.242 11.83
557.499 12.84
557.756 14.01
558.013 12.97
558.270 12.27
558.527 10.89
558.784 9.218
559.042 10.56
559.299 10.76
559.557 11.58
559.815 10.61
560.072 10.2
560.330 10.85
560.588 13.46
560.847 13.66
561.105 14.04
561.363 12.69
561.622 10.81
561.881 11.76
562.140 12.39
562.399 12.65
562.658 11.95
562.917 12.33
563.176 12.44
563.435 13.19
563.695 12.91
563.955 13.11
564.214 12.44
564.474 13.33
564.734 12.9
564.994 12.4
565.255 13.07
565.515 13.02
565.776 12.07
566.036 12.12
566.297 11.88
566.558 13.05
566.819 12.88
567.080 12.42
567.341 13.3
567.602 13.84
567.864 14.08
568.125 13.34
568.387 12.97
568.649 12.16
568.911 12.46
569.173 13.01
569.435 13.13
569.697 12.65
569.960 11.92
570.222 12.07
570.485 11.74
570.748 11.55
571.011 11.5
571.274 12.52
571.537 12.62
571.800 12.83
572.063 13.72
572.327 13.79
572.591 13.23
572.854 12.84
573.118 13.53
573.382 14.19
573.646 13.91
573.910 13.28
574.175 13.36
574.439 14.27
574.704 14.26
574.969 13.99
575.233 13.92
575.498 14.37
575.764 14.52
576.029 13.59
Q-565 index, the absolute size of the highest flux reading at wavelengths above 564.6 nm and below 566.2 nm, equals 13.1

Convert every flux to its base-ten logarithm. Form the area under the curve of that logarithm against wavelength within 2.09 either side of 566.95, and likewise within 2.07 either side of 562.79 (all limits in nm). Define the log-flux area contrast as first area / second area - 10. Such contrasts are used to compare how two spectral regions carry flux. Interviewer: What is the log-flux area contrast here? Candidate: -8.99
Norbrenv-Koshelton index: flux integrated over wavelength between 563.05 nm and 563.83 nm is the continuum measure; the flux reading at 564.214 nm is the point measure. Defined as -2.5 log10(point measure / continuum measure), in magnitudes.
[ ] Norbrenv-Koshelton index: -0.24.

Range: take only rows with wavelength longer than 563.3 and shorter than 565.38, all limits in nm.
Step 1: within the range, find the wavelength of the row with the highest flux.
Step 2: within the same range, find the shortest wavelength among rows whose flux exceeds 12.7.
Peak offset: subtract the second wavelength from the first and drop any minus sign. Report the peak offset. 1.04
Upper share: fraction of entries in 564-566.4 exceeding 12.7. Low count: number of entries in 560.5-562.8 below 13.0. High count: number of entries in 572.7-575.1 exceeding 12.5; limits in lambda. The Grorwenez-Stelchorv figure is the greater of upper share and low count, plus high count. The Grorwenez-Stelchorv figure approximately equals 15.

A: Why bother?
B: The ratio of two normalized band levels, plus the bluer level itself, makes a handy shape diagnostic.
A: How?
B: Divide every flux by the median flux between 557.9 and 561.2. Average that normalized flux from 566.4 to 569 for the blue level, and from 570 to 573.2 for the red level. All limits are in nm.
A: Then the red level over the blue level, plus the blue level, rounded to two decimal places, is 2.17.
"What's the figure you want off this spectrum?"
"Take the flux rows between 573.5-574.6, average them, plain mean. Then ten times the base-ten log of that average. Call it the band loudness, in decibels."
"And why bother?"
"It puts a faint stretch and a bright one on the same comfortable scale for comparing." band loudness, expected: 11.4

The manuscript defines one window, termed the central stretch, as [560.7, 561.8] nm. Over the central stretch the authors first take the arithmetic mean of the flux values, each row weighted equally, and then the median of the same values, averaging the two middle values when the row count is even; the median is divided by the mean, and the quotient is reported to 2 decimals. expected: 1.03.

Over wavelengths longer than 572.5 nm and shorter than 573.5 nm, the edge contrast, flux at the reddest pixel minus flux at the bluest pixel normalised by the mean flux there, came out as 0.07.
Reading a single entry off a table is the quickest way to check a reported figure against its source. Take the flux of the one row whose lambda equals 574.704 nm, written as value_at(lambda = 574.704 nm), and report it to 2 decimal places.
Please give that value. 14.26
